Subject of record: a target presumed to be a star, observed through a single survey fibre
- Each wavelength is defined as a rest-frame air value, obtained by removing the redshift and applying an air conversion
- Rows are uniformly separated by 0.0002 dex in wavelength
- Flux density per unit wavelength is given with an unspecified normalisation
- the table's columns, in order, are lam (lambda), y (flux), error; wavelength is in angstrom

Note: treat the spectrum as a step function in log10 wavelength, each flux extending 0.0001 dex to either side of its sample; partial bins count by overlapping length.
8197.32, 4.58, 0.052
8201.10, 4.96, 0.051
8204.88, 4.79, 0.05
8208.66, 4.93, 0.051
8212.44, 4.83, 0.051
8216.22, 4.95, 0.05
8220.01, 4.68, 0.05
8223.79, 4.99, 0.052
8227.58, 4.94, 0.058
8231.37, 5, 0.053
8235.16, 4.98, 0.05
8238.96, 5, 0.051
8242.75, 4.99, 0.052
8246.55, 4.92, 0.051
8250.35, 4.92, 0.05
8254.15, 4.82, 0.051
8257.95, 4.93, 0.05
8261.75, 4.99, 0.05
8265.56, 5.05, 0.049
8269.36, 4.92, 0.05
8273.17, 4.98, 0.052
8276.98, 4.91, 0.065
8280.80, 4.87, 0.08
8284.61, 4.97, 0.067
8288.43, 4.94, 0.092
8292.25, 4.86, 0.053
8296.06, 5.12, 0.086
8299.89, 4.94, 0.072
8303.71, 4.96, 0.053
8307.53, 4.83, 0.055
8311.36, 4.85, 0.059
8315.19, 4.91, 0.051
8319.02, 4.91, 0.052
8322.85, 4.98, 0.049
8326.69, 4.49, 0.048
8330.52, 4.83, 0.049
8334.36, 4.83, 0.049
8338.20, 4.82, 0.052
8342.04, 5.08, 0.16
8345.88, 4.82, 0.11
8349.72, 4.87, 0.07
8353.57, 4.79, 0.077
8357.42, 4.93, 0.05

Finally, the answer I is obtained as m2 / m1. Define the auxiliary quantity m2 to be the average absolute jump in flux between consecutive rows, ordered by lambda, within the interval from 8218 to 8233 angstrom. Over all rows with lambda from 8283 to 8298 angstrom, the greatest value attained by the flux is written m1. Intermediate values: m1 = 5.12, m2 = 0.140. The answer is 0.0273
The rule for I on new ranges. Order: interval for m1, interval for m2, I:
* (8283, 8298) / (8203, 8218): 0.0234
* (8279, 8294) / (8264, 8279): 0.0174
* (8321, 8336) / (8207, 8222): 0.0328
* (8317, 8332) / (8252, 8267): 0.0154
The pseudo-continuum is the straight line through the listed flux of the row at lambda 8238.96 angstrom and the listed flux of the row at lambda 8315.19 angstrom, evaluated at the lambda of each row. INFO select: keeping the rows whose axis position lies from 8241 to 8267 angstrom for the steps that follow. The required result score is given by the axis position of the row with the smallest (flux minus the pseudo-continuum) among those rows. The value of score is 8254.15 angstrom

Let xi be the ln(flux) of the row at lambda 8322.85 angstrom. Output 1.61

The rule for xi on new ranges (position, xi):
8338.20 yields 1.57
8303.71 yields 1.60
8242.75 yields 1.61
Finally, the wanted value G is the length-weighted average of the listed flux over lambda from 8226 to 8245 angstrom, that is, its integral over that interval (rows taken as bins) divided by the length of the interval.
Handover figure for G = 4.98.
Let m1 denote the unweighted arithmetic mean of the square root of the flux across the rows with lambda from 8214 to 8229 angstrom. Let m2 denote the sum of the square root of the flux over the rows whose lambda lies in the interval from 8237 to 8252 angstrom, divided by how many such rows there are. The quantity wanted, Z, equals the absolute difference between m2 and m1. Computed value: 0.015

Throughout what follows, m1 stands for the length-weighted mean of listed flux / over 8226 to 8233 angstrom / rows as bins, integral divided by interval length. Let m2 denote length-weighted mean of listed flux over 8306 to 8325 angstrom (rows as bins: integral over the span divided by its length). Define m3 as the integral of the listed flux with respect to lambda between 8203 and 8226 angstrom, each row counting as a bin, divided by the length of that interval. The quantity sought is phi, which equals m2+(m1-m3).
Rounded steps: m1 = 4.97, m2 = 4.89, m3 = 4.86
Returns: 5.00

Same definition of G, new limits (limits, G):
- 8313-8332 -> 4.82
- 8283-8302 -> 4.97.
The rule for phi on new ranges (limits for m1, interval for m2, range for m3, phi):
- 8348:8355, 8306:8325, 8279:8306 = 4.77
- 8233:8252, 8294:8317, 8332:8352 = 5.02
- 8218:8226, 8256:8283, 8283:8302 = 4.83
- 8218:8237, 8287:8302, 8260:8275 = 4.90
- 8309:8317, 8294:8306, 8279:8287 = 4.95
